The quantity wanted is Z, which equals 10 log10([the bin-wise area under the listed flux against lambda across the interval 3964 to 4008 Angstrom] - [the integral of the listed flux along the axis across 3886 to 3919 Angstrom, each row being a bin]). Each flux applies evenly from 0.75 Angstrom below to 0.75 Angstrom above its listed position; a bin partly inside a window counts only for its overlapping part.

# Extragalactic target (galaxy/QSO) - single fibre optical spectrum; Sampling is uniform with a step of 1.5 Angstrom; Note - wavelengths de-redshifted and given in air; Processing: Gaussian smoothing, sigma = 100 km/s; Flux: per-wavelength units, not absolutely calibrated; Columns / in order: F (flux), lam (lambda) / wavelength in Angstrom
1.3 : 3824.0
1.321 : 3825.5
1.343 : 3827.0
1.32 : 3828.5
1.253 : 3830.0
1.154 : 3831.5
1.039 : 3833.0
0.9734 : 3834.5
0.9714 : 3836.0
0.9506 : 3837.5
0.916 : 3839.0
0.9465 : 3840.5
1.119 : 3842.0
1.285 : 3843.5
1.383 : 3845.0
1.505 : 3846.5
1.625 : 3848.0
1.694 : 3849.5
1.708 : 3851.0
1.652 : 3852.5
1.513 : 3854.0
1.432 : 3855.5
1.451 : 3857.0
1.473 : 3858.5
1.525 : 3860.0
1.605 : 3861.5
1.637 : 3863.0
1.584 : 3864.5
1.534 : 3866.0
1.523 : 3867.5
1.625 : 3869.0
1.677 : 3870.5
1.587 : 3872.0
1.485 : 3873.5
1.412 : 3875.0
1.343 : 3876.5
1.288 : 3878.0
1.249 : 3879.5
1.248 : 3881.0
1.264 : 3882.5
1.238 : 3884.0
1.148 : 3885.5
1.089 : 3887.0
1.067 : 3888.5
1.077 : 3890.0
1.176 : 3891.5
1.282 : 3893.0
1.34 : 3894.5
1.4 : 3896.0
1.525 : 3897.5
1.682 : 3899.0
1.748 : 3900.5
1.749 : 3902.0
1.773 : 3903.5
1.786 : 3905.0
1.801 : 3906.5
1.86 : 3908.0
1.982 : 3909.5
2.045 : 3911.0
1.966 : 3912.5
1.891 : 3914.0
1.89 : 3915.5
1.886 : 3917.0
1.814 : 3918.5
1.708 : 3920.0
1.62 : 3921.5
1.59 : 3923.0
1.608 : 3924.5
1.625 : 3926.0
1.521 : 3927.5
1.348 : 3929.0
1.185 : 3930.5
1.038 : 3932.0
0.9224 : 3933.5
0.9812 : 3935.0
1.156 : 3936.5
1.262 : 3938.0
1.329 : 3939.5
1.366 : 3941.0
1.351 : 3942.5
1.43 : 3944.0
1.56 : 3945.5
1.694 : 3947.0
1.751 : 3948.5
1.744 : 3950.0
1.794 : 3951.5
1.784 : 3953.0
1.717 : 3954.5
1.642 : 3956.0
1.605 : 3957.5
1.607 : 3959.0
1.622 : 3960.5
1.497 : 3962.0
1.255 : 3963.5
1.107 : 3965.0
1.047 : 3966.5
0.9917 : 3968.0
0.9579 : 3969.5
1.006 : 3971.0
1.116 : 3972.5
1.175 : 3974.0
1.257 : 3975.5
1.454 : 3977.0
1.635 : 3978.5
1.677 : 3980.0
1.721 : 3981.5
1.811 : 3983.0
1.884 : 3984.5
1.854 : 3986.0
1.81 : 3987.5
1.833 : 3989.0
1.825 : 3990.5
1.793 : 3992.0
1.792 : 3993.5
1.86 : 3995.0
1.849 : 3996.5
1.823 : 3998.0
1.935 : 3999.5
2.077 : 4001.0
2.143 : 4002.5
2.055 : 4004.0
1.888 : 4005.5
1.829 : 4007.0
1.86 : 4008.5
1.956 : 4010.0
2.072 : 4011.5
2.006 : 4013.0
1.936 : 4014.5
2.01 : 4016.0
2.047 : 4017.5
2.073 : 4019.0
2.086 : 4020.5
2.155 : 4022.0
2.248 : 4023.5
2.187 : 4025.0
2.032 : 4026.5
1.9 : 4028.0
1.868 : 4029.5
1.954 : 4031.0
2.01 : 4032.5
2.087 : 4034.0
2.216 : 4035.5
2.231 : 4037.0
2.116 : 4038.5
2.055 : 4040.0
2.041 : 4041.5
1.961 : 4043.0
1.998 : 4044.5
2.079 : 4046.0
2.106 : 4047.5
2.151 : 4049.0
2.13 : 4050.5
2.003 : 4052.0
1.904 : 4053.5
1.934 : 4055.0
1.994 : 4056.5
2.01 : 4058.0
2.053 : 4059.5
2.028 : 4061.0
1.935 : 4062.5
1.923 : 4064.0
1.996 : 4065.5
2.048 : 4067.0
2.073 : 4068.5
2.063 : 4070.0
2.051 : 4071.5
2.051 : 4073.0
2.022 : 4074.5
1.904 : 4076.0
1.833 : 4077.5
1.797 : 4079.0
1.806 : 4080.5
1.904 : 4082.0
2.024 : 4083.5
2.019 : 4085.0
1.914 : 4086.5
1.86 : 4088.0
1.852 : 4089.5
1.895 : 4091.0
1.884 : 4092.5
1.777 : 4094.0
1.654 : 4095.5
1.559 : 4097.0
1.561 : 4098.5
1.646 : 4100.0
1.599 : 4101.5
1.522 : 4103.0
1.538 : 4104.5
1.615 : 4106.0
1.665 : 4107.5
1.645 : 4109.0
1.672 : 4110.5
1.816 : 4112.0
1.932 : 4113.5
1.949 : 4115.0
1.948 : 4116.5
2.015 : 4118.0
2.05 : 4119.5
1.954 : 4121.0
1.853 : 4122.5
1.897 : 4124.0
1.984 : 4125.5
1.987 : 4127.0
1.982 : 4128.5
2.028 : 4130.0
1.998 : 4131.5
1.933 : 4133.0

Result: 13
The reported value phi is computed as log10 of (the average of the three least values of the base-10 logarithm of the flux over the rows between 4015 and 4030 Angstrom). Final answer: -0.55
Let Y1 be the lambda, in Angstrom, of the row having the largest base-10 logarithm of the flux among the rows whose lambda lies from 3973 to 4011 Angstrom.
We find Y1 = 4002.5 Angstrom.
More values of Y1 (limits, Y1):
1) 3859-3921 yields 3911.0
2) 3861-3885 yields 3870.5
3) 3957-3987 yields 3984.5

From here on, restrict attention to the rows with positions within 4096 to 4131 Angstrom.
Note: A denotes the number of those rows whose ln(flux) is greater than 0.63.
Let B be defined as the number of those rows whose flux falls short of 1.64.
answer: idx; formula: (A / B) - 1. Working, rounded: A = 11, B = 6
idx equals 0.8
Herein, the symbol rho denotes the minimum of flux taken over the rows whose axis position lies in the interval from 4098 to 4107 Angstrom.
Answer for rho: 1.522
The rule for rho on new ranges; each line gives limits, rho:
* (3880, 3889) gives 1.067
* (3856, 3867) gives 1.451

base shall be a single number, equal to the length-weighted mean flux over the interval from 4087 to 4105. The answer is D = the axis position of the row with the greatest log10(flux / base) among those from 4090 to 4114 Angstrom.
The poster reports 4113.5 Angstrom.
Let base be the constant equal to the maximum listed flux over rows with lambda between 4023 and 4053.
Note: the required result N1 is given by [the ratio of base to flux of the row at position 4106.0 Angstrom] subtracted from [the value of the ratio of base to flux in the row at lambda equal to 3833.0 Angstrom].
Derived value 0.8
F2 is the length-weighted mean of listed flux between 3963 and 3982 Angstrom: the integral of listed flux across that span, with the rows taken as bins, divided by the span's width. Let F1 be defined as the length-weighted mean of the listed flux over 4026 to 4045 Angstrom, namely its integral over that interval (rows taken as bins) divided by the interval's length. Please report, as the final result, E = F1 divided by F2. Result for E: 1.62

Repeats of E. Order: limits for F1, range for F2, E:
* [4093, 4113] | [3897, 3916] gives 0.90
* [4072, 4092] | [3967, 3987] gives 1.34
